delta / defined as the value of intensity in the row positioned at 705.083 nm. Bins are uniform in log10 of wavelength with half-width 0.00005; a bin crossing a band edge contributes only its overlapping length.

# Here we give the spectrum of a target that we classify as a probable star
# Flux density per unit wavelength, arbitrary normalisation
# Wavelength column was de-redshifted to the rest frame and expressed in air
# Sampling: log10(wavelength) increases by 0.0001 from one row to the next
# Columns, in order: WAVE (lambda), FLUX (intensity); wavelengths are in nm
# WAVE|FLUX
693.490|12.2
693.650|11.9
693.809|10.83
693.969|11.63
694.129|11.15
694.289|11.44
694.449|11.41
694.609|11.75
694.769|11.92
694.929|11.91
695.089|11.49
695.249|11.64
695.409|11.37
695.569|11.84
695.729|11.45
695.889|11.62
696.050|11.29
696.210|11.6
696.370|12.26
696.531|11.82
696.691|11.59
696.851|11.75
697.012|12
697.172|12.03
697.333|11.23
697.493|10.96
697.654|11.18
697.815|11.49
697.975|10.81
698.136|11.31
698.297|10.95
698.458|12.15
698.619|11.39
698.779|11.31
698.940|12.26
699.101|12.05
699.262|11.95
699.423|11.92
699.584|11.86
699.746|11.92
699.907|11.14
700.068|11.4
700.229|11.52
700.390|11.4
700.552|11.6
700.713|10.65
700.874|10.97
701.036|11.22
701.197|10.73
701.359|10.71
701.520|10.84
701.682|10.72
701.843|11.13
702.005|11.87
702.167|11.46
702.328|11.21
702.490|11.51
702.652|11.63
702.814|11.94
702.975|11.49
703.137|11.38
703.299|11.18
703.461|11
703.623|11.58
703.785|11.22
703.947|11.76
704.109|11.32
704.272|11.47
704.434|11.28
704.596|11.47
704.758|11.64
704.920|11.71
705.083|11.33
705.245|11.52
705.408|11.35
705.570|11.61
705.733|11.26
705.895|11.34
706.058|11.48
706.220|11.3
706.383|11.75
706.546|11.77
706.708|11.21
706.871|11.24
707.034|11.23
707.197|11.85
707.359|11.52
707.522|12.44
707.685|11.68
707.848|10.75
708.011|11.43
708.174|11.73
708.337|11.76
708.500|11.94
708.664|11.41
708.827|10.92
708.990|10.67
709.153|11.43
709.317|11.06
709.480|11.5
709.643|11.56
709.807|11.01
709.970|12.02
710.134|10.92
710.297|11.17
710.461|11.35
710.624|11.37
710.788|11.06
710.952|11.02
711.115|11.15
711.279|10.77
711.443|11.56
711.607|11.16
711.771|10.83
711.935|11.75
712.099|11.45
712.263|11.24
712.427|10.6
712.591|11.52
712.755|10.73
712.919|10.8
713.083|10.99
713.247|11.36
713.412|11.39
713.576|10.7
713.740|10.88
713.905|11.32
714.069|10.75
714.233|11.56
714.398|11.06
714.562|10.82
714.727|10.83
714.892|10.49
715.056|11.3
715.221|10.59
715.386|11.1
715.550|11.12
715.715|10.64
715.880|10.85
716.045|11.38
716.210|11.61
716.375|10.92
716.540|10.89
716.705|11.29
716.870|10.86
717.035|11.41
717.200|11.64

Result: 11.33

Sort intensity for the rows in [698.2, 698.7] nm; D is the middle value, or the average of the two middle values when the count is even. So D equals 11.4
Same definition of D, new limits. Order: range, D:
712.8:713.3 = 11.0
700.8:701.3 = 11.0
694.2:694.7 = 11.4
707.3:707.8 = 11.7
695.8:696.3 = 11.6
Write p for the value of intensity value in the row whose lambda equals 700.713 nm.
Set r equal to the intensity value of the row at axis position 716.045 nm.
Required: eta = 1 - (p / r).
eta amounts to 0.06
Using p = 10.65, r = 11.38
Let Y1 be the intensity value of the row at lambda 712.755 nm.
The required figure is 10.73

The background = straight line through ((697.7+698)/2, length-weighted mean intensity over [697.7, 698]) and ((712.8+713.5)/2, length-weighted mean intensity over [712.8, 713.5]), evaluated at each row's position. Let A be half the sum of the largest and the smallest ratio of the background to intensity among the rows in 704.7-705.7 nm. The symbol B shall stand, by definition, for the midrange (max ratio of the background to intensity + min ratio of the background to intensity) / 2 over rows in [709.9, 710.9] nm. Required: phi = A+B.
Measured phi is 1.94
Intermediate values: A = 0.97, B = 0.97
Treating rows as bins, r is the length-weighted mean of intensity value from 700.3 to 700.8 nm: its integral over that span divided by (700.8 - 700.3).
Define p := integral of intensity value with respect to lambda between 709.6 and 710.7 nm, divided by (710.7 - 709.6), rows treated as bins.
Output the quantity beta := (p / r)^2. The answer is 1.02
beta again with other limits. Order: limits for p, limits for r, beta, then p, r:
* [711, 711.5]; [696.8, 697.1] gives 0.88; 11.1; 11.9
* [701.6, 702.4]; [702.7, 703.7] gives 0.97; 11.3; 11.4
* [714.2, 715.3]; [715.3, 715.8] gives 0.99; 10.9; 11.0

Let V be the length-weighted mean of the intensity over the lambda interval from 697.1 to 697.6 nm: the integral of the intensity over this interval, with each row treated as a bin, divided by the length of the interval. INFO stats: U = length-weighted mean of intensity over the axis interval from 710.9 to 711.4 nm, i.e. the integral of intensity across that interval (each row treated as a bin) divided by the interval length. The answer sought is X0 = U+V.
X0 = 22.4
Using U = 11.0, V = 11.4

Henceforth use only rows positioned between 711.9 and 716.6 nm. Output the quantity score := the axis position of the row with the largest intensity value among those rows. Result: 711.935 nm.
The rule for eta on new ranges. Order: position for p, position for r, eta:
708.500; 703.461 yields -0.09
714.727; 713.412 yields 0.05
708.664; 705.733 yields -0.01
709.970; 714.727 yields -0.11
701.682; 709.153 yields 0.06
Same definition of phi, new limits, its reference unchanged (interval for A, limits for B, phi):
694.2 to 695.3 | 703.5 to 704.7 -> 1.94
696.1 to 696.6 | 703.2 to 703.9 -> 1.93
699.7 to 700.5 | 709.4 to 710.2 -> 1.95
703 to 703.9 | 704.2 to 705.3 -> 1.96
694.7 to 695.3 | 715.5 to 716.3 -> 1.96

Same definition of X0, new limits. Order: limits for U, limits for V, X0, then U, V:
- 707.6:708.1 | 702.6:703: 23.0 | 11.3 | 11.7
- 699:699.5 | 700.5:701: 23.0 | 12.0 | 11.1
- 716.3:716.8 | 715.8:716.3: 22.3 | 11.0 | 11.3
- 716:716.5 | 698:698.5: 22.6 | 11.3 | 11.3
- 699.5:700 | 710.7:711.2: 22.7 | 11.6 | 11.1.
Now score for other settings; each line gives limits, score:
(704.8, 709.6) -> 707.522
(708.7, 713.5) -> 709.970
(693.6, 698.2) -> 696.370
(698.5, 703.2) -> 698.940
